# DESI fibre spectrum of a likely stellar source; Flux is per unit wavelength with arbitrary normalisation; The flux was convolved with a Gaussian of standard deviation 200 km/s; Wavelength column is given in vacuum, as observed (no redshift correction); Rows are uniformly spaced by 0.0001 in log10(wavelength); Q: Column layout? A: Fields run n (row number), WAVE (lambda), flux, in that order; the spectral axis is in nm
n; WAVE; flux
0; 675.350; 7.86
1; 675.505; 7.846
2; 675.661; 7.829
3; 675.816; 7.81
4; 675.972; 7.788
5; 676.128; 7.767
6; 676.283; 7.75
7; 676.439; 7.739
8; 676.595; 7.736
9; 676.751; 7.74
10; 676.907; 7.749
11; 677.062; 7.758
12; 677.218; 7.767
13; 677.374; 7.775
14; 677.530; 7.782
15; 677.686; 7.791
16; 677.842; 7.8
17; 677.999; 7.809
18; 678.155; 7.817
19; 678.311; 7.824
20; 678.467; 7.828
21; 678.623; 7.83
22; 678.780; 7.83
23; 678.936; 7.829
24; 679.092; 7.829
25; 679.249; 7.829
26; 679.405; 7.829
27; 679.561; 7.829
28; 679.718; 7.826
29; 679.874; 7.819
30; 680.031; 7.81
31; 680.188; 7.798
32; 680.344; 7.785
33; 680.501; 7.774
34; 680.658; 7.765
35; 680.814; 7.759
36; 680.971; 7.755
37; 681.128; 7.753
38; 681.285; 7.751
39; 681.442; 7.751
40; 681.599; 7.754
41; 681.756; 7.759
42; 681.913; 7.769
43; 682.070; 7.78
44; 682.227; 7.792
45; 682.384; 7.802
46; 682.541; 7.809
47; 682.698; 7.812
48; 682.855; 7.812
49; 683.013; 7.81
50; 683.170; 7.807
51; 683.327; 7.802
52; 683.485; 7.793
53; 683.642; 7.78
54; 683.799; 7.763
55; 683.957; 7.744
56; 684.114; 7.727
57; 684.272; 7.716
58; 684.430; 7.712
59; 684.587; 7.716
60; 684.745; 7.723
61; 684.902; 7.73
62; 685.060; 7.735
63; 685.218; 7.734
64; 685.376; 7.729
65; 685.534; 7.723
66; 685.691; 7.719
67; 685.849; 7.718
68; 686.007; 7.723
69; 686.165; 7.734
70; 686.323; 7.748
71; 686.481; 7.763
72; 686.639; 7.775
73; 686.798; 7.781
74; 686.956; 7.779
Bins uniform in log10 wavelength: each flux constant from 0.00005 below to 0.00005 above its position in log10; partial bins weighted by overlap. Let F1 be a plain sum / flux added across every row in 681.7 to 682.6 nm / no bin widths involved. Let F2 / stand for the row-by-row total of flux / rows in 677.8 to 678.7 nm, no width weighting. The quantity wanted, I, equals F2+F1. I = 93.62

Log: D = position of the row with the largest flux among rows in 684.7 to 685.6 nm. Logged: 685.060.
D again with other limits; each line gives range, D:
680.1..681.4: 680.188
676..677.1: 676.128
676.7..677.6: 677.530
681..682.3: 682.227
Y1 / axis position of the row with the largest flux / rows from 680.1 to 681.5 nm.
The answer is 680.188 nm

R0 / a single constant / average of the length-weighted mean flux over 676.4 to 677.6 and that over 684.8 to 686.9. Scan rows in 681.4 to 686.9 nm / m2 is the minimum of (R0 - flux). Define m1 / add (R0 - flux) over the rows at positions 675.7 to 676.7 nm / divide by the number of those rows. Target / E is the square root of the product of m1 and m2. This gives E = 0.033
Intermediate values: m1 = -0.017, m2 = -0.064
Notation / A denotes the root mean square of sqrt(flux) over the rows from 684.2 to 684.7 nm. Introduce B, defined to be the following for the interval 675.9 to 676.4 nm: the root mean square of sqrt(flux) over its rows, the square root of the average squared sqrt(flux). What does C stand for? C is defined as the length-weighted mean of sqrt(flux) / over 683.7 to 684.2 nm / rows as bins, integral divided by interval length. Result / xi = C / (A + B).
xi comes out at 0.500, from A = 2.78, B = 2.787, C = 2.78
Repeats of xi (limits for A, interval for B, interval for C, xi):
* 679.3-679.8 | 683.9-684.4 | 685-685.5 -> 0.498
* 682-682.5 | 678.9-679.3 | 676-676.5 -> 0.498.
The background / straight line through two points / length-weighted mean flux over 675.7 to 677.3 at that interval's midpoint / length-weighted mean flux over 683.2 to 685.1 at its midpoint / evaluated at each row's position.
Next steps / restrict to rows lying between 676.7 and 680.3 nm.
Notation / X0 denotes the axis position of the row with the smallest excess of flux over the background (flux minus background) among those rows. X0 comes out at 676.751 nm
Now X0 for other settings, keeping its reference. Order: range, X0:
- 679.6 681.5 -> 681.285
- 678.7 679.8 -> 679.718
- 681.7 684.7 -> 684.430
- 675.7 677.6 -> 676.595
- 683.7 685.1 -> 684.430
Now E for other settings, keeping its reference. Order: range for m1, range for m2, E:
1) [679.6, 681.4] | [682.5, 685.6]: 0.046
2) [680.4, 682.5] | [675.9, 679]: 0.039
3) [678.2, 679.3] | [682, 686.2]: 0.071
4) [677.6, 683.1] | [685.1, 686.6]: 0.027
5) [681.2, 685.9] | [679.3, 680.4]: 0.030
